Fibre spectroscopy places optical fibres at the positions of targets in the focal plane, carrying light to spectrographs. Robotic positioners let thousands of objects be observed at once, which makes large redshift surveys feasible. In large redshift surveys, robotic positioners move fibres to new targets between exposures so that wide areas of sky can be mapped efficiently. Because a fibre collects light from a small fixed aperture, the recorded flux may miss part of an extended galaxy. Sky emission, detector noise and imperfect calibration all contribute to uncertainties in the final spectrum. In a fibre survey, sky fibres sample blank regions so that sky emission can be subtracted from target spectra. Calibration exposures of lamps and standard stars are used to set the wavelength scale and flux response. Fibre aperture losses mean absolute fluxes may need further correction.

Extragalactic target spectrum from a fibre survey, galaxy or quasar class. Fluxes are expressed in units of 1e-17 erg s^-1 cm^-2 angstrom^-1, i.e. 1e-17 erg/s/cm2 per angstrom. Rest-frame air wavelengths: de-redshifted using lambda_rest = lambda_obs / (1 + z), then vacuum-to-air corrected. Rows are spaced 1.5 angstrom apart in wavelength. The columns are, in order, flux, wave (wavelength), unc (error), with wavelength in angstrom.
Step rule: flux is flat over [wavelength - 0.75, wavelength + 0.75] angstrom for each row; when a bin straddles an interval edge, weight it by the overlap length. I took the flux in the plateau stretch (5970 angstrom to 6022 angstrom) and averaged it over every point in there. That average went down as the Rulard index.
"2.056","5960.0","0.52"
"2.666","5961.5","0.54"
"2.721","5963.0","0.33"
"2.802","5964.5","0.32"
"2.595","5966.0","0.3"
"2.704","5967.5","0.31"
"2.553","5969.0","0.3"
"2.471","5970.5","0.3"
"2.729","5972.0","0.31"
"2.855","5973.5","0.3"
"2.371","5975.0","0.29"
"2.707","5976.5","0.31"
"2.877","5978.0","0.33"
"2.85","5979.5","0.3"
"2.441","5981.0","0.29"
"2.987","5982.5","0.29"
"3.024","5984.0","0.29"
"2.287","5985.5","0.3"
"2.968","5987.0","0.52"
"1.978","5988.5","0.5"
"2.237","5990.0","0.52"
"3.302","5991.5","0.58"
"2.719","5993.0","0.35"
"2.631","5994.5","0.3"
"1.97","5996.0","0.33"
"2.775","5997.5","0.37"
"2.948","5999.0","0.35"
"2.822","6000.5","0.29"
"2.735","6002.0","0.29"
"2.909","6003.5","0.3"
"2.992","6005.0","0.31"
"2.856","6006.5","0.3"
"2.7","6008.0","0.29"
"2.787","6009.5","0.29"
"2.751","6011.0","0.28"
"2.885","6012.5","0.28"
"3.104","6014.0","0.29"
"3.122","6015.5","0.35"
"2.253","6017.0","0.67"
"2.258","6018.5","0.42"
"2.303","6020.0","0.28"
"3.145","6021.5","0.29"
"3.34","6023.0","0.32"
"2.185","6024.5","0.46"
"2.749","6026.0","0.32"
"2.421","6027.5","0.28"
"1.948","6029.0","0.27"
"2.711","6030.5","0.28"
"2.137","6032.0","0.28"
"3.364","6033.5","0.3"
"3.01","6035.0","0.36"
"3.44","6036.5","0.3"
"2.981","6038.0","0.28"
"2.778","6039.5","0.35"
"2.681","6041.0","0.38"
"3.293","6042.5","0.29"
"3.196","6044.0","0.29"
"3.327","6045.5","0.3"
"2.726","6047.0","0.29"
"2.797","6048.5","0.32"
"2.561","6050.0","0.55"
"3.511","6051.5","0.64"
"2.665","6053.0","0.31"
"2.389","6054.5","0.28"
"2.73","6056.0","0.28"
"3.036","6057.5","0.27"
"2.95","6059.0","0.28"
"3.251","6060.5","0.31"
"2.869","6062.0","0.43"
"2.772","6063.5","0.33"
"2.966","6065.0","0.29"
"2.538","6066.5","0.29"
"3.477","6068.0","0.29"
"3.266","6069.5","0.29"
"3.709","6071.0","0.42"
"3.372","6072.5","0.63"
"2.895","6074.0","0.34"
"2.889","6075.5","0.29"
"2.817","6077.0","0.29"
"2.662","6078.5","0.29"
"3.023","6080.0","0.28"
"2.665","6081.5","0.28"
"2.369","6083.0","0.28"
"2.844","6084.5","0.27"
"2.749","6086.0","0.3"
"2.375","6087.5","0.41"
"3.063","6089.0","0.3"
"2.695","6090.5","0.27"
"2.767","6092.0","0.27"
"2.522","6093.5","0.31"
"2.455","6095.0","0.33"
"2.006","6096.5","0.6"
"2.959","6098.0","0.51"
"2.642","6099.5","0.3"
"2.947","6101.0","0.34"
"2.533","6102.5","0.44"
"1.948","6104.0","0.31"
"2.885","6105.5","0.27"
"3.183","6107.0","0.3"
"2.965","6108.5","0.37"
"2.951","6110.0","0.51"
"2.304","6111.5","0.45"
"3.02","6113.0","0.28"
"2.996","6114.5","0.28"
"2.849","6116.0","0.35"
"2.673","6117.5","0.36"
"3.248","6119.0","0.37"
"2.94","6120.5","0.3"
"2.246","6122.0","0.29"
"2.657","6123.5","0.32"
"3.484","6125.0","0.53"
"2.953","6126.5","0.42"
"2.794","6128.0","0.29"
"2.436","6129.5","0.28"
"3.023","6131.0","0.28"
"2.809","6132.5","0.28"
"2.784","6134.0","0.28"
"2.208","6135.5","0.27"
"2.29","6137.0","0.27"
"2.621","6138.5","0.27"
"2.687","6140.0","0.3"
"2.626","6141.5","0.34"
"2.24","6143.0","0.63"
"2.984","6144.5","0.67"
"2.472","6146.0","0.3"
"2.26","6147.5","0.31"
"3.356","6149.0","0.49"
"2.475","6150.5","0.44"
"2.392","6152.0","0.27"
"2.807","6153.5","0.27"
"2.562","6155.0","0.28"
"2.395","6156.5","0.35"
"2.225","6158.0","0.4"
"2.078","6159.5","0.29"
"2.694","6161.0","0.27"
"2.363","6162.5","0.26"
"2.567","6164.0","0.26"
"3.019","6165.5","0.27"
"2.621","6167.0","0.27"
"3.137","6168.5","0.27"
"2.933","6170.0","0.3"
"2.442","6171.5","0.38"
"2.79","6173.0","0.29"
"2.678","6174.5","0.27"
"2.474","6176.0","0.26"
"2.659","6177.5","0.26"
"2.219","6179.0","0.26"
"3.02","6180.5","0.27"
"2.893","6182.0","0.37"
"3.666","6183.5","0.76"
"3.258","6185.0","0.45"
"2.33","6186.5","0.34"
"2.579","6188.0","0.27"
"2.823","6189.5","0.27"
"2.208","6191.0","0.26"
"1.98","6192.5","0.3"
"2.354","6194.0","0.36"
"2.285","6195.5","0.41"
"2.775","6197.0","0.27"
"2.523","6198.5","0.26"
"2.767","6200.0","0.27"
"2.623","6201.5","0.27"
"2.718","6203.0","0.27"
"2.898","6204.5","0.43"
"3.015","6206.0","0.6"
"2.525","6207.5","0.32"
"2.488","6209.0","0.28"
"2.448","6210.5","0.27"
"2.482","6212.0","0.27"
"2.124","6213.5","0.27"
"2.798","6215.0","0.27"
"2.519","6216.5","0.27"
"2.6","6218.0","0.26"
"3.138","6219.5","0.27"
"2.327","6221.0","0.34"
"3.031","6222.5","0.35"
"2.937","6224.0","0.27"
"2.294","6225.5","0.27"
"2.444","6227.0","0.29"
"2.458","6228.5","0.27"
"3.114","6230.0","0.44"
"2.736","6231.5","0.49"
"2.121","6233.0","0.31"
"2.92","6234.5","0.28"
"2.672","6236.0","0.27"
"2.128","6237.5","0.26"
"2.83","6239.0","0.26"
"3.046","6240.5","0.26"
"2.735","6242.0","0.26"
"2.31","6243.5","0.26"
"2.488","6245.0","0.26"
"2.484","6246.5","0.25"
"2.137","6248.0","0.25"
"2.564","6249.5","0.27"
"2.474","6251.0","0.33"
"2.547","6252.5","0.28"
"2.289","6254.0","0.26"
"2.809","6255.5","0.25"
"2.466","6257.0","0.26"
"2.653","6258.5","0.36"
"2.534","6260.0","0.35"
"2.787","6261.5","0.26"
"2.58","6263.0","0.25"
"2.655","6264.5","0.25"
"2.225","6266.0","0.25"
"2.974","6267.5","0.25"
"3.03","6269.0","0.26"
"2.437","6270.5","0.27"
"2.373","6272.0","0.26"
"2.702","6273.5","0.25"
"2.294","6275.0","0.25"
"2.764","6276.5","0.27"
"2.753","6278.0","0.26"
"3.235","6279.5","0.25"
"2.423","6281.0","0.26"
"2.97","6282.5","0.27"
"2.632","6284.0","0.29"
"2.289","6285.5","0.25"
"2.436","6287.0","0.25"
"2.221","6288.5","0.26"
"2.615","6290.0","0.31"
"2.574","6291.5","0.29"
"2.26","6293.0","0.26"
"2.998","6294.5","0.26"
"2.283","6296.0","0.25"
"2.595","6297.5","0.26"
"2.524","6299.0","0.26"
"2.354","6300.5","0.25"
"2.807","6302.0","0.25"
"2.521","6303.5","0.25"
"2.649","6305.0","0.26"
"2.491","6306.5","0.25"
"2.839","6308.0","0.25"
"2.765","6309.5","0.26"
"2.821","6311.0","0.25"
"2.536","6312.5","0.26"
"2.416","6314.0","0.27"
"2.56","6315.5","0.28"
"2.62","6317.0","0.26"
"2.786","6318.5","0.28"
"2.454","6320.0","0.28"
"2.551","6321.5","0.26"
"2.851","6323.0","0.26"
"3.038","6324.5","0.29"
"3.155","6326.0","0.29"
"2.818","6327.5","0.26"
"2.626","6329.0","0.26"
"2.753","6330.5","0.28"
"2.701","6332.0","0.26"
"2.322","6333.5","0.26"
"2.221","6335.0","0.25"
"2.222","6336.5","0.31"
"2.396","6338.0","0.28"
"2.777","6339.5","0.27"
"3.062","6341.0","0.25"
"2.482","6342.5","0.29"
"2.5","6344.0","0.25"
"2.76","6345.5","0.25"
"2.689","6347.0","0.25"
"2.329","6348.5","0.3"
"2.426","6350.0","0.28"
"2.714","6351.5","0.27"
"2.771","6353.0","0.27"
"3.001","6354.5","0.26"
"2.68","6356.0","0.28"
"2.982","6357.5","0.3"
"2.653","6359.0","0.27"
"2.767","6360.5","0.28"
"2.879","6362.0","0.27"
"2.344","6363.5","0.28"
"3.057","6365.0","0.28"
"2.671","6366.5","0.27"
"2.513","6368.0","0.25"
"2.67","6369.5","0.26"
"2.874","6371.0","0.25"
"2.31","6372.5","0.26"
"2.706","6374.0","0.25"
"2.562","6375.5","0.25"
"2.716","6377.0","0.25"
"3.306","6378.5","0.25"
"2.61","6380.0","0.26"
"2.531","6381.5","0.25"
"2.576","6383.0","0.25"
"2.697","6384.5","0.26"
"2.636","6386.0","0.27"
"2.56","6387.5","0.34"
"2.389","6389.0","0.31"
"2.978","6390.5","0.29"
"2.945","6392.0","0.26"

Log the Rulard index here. 2.71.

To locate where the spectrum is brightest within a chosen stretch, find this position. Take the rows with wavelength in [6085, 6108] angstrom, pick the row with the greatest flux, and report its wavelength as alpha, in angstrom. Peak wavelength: 6107.0 angstrom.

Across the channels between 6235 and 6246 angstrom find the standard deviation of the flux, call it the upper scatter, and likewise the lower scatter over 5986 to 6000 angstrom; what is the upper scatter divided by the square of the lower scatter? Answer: 1.5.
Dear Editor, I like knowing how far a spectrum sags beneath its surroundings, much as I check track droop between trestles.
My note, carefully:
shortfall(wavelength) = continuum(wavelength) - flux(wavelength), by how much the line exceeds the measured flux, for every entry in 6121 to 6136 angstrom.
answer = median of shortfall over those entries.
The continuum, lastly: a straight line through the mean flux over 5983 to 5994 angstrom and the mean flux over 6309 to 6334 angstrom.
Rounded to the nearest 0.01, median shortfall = -0.12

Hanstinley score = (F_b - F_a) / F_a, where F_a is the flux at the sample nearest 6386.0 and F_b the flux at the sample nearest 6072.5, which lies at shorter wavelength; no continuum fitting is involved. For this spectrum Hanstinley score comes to 0.28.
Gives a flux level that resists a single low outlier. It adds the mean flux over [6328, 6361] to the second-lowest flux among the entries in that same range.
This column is 4.85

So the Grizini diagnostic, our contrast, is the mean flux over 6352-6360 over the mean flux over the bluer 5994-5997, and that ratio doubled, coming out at 2.4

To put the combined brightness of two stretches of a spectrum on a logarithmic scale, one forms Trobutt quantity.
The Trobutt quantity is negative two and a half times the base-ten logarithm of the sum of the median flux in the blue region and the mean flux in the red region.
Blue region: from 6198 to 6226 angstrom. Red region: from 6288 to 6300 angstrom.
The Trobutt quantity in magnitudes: -1.771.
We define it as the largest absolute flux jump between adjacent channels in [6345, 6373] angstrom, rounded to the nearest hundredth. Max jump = 0.71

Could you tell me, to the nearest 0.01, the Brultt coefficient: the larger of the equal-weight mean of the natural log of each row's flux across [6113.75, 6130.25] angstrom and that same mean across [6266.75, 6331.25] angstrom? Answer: 1.04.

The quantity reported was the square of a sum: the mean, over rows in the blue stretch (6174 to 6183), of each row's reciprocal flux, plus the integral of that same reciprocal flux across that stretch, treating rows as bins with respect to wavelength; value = 14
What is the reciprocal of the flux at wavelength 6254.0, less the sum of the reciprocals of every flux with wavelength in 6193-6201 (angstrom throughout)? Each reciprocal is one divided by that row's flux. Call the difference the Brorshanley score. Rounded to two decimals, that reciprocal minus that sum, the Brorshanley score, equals -1.54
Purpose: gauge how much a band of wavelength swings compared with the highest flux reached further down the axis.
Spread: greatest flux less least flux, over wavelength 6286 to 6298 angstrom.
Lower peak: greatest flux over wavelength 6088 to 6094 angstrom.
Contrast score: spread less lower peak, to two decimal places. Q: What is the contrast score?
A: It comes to -2.29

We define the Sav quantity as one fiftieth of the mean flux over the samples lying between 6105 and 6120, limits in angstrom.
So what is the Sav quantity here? 0.058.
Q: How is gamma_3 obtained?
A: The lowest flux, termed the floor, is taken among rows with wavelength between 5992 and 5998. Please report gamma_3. 1.97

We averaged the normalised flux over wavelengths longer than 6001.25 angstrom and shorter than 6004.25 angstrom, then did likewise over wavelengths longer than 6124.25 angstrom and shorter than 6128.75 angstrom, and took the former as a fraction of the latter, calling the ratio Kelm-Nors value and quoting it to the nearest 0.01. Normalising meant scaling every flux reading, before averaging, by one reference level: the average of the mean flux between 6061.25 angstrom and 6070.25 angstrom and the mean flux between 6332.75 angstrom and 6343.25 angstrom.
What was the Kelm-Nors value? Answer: 0.92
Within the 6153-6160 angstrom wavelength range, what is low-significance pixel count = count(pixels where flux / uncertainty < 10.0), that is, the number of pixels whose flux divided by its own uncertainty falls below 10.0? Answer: 4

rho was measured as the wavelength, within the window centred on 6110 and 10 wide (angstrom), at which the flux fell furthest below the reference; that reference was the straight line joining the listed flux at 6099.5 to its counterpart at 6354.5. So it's 6111.5 angstrom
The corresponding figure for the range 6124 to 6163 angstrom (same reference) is 6159.5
